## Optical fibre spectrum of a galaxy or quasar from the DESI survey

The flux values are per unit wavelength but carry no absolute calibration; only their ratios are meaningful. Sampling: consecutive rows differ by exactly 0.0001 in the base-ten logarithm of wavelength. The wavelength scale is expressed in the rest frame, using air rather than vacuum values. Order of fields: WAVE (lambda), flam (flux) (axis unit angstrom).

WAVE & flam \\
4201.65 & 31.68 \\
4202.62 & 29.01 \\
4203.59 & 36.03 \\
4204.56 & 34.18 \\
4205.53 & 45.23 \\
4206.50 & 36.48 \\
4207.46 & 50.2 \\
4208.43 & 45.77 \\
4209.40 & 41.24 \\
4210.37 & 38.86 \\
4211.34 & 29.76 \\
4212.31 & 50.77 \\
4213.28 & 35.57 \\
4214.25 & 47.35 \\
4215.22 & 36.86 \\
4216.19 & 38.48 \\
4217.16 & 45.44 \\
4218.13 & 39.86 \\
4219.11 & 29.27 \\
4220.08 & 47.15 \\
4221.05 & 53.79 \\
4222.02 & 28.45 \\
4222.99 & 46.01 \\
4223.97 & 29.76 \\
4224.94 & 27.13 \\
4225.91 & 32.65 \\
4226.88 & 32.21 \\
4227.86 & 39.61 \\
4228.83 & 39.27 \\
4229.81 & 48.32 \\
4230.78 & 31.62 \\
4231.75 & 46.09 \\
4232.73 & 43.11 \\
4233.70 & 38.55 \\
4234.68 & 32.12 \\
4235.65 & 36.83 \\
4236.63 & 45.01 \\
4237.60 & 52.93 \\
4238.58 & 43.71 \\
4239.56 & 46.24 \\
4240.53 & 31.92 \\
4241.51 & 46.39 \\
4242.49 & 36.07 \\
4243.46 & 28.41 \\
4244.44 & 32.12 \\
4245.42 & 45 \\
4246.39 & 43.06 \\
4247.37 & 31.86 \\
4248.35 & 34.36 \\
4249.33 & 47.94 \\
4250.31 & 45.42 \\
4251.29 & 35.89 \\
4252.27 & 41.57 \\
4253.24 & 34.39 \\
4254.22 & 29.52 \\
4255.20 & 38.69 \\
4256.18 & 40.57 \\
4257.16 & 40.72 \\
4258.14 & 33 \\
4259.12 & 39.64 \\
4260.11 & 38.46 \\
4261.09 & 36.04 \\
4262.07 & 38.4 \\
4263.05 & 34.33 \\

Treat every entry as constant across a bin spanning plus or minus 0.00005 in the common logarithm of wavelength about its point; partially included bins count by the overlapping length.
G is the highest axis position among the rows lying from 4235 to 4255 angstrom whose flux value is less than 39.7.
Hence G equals 4254.22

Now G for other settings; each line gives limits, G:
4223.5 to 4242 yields 4240.53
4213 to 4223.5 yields 4222.02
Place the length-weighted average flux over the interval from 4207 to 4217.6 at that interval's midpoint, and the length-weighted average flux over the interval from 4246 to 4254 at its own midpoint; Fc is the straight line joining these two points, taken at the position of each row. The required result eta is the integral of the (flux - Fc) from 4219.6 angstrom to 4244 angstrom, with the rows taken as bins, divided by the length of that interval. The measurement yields -1.0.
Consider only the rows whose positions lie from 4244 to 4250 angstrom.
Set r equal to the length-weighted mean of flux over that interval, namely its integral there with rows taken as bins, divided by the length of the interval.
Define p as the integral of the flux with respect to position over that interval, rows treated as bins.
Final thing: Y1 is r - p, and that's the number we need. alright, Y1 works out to -196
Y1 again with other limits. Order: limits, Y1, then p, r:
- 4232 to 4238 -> -207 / 249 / 41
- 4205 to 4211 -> -213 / 256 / 43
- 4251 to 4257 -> -185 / 222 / 37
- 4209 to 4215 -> -202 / 242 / 40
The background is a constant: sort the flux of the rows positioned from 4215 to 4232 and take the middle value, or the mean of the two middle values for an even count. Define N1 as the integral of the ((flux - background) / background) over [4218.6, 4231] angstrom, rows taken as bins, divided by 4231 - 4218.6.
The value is -0.037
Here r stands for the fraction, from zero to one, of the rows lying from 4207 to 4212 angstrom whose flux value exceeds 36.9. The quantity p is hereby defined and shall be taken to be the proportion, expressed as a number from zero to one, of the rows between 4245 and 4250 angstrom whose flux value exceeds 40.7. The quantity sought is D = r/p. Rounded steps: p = 0.60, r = 0.80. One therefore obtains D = 1.3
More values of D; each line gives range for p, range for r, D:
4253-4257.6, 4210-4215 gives 3.0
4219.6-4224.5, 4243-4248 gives 0.7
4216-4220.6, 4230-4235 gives 1.5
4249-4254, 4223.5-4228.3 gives 0.3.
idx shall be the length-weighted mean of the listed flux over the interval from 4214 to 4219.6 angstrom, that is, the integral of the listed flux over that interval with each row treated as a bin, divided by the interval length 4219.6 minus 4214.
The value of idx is 39.2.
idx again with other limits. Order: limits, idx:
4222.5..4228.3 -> 34.5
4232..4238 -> 41.4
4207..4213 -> 42.5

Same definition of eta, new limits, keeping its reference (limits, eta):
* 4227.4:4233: 0.8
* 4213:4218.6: -0.8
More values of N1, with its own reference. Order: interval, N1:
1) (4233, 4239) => 0.069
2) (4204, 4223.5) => 0.055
